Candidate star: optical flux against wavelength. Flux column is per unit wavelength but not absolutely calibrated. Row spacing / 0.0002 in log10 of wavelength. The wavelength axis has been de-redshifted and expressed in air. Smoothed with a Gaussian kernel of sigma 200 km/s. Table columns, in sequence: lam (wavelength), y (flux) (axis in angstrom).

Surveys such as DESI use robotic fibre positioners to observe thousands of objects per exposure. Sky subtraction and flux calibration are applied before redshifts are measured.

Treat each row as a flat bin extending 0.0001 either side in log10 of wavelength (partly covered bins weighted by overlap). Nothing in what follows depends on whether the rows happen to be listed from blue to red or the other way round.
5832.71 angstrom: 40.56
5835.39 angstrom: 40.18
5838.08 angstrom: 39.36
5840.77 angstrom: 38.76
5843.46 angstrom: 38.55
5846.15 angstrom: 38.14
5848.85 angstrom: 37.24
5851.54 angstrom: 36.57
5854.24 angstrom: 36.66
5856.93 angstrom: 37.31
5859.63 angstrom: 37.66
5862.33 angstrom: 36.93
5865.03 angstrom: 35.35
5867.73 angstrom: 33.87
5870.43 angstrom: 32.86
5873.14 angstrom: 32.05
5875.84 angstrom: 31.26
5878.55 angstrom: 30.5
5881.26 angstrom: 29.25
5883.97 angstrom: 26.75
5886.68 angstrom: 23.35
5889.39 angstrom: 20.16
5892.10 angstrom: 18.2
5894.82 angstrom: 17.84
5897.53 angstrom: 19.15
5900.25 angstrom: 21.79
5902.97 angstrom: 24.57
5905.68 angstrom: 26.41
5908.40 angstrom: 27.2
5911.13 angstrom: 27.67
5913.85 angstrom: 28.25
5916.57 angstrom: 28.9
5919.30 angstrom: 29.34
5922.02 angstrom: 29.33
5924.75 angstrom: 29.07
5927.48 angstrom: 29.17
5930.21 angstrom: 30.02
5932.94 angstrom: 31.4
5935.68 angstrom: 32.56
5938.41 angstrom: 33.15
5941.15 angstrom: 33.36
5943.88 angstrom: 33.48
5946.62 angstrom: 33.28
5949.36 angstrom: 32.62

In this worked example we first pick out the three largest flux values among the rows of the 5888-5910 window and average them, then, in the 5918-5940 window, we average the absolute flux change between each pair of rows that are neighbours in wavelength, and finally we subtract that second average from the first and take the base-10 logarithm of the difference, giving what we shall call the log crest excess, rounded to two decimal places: 1.41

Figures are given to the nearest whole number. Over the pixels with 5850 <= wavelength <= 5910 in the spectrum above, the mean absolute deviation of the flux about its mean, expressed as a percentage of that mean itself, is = 20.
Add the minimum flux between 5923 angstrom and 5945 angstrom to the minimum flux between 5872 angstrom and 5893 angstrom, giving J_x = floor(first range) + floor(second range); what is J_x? 47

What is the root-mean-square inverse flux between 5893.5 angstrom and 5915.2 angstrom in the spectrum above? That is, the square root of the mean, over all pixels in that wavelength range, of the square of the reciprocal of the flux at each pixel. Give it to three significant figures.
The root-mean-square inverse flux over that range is 0.0433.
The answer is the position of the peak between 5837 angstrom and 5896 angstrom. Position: 5838.08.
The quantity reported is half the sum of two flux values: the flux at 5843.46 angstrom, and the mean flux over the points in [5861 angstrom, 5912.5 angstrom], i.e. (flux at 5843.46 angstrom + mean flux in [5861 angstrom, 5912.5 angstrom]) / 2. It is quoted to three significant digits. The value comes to 32.8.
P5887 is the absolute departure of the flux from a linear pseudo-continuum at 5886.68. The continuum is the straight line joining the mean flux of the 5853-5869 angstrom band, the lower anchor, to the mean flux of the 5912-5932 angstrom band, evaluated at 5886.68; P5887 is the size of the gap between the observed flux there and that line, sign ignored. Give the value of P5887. 10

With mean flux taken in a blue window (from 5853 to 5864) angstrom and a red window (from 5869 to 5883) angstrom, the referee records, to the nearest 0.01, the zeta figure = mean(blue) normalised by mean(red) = 1.19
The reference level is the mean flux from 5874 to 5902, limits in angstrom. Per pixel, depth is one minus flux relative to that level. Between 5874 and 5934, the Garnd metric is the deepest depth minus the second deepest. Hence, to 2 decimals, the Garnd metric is 0.02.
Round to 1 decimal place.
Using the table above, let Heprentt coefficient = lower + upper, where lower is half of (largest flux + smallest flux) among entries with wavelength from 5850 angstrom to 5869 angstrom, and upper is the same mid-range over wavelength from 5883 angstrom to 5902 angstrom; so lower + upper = 58.1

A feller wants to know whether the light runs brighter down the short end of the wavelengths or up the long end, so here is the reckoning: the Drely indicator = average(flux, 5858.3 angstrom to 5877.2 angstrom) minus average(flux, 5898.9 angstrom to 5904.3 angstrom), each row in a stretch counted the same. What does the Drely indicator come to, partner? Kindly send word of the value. 11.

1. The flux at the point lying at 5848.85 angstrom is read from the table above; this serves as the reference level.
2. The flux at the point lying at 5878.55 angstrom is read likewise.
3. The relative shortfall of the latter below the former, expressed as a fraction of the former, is 0.18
